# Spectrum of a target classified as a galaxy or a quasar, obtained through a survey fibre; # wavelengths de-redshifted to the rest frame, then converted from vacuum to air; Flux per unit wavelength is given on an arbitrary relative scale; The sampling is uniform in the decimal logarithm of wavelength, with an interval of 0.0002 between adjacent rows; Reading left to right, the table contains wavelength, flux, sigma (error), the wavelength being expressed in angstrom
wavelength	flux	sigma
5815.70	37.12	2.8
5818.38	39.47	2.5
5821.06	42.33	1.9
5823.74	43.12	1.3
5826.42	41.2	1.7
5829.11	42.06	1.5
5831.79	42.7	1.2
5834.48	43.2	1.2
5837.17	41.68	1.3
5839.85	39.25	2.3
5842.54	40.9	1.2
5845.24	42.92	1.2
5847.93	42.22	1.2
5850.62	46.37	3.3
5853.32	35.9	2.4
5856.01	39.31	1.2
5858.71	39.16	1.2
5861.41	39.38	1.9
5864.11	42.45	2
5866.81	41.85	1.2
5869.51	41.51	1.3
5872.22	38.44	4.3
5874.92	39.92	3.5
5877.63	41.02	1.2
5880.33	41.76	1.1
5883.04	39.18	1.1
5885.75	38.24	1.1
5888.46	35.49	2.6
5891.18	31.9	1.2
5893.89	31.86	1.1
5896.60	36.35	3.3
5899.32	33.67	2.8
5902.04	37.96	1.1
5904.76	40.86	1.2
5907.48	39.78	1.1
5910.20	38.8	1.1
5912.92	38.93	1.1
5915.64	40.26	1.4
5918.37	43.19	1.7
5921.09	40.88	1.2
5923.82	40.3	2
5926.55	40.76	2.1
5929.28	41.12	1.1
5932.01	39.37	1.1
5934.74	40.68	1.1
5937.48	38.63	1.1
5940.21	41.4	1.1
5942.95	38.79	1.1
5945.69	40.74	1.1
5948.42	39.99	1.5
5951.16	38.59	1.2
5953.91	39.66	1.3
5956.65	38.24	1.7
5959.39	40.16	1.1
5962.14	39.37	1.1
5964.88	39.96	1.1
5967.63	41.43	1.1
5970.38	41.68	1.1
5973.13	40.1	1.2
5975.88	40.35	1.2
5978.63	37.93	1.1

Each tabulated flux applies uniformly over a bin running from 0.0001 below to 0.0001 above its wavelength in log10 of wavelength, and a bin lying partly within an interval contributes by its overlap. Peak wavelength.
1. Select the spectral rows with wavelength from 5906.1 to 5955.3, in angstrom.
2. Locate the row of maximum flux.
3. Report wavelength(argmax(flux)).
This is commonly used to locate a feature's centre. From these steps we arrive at 5918.37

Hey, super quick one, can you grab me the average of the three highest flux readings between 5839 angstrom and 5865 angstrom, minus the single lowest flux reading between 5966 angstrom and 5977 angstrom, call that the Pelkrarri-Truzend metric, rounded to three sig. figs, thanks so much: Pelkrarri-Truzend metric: 3.81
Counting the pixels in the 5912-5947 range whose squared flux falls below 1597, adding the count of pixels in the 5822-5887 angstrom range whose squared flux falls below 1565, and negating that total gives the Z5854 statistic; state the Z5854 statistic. -12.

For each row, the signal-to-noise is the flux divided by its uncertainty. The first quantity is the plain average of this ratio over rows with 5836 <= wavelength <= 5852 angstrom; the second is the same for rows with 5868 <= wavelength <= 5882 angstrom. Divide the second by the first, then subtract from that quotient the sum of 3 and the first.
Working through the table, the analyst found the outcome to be -30.1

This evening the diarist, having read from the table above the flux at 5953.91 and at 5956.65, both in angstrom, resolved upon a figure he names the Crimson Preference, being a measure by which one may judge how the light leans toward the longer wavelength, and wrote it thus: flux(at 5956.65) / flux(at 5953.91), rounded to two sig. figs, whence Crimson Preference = 0.96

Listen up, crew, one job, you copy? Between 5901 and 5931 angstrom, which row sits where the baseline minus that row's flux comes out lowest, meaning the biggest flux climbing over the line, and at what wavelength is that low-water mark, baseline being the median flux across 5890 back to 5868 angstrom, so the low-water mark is 5918.37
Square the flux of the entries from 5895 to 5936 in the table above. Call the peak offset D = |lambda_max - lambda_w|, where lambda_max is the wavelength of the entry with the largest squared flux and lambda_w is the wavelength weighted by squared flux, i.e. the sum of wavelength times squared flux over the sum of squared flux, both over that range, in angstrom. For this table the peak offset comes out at 1.9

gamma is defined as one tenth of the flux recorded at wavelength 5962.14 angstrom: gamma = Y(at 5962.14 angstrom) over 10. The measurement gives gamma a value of 3.94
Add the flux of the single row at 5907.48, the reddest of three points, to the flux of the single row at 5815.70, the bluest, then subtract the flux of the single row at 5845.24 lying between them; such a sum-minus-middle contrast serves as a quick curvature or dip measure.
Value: 34.0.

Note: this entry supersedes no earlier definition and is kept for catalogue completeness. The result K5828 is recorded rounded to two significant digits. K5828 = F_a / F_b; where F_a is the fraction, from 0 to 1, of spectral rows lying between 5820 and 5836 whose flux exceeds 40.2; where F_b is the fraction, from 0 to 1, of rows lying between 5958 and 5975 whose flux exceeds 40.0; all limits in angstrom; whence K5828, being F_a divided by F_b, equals 1.5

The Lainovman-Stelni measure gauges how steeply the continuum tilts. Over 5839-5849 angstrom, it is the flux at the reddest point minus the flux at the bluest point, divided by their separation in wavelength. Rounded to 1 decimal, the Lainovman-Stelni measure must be 0.4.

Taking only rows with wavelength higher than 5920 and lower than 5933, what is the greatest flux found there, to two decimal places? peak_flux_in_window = 41.12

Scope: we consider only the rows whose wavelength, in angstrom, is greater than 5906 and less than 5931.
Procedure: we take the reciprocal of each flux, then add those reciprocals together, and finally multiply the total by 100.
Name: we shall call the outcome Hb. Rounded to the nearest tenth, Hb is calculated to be 22.3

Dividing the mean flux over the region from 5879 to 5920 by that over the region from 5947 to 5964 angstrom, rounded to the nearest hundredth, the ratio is 0.96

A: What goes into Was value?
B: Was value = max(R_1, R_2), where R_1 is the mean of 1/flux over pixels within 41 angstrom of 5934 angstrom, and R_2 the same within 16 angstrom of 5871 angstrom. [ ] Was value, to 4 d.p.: 0.0254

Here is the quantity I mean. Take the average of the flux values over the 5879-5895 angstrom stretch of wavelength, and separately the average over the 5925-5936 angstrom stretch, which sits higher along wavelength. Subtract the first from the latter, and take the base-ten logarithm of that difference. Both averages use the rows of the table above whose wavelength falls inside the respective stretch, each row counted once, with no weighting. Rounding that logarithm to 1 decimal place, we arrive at 0.6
